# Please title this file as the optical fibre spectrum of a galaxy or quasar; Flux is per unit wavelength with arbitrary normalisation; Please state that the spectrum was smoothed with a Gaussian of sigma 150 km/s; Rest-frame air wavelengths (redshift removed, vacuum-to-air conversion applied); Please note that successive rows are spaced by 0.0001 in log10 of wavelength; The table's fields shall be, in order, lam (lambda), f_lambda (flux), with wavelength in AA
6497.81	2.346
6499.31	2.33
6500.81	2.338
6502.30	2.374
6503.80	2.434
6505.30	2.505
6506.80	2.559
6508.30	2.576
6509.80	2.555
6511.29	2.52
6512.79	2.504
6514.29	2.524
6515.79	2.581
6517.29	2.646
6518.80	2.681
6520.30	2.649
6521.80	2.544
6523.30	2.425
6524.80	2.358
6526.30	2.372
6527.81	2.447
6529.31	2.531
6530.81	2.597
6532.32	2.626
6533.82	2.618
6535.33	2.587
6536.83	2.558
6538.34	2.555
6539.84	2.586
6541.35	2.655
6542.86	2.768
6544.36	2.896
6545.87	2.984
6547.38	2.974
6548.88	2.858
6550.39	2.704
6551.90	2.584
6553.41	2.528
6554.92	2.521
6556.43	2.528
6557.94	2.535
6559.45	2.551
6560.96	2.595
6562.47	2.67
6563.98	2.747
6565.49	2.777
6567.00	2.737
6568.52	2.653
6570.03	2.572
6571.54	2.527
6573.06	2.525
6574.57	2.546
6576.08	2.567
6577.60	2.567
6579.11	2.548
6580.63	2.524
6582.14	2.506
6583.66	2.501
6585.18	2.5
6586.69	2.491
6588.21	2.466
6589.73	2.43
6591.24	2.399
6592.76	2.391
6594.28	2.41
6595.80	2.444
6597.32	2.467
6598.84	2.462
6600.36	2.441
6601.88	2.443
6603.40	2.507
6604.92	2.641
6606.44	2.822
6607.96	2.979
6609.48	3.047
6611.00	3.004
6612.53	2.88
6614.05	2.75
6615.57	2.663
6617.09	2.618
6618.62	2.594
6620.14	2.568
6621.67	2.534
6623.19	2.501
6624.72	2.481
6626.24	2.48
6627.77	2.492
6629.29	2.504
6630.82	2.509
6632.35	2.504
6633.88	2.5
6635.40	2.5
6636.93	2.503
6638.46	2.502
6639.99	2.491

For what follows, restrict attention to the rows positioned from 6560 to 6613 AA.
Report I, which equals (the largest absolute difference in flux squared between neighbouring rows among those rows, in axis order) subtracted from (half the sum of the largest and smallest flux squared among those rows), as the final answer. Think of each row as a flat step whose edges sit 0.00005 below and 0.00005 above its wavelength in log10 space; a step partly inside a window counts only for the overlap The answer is 6.5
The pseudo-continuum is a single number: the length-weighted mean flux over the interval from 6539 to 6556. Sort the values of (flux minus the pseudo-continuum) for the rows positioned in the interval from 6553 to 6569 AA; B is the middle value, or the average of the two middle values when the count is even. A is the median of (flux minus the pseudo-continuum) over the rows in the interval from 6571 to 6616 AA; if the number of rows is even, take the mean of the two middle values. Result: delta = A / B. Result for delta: 1.6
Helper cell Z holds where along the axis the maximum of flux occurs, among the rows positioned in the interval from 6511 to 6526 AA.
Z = 6518.80 AA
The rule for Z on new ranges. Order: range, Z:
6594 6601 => 6597.32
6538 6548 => 6545.87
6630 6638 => 6630.82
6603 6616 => 6609.48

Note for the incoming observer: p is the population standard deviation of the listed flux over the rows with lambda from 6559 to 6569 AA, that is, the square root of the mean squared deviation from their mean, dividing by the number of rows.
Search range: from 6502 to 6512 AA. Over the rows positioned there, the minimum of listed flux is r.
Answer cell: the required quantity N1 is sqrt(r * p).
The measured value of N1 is 0.43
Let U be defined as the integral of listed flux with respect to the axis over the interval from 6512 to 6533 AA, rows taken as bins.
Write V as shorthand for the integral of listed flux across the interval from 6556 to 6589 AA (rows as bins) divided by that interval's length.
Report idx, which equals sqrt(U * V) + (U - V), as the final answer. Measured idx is 62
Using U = 53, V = 2.57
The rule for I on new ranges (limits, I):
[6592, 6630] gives 6.5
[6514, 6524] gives 5.9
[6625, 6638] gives 6.2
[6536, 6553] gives 6.9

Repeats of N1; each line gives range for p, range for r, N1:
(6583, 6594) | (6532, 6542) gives 0.33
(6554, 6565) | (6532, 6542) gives 0.45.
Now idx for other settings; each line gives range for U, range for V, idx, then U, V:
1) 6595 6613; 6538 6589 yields 57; 48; 2.63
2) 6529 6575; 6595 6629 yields 137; 122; 2.63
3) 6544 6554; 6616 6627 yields 34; 28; 2.54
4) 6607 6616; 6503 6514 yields 32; 26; 2.52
